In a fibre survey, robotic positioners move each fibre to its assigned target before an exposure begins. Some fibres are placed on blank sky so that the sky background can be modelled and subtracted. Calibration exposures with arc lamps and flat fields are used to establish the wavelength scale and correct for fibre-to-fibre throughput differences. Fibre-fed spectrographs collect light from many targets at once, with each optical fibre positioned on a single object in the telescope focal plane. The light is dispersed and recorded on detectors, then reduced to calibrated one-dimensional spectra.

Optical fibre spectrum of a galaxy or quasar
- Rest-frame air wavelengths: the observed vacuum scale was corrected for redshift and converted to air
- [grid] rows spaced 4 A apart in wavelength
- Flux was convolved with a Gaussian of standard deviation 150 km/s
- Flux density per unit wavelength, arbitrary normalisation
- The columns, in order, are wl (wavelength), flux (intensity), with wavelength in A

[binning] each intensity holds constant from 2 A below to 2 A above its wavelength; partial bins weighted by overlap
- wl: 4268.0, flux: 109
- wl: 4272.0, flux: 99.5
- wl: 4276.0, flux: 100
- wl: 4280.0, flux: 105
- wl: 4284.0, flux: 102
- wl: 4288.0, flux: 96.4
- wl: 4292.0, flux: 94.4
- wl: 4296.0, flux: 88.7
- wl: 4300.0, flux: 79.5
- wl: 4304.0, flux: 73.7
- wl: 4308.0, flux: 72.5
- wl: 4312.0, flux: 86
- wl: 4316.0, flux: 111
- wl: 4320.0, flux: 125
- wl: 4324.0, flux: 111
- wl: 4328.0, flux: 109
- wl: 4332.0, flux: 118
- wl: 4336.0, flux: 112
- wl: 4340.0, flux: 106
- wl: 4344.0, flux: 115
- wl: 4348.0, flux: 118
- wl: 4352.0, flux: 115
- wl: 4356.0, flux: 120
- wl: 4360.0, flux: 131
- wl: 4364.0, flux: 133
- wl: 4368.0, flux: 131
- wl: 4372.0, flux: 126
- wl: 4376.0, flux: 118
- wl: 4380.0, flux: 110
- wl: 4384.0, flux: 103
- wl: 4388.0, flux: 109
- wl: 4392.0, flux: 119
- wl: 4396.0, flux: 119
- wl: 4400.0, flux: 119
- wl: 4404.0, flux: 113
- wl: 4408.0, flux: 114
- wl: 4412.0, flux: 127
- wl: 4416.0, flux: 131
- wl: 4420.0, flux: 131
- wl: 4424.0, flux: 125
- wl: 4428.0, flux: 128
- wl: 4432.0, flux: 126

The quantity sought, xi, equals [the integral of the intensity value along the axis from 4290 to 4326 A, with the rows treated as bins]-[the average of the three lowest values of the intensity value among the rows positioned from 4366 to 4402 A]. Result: 3260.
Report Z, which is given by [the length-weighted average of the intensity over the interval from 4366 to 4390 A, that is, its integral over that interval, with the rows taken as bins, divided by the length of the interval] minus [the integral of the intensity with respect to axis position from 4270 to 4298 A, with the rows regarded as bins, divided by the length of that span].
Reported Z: 18.2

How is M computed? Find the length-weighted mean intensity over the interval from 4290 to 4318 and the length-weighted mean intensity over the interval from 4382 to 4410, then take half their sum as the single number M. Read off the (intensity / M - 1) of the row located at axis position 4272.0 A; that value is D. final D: -0.01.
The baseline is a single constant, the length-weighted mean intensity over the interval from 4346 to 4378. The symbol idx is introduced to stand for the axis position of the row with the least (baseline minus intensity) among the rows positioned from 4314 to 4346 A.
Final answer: 4320.0 A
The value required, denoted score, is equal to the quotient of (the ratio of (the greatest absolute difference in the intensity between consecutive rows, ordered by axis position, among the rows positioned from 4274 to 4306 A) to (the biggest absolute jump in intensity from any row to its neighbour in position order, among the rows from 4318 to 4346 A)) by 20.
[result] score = 0.033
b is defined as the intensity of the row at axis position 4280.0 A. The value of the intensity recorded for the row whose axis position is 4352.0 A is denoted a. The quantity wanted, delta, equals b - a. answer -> -10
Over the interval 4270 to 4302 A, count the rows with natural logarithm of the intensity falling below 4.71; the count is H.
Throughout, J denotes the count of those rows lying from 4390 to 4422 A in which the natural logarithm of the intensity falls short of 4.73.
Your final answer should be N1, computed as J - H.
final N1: -7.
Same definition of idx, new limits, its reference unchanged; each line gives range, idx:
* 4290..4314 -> 4292.0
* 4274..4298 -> 4280.0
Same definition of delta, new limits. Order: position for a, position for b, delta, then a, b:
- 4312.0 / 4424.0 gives 39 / 86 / 125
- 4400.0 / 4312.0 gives -33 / 119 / 86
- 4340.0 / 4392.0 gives 13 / 106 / 119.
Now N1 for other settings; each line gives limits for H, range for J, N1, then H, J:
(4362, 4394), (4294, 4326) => 4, 3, 7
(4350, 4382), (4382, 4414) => 2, 1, 3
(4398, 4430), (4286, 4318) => 8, 0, 8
